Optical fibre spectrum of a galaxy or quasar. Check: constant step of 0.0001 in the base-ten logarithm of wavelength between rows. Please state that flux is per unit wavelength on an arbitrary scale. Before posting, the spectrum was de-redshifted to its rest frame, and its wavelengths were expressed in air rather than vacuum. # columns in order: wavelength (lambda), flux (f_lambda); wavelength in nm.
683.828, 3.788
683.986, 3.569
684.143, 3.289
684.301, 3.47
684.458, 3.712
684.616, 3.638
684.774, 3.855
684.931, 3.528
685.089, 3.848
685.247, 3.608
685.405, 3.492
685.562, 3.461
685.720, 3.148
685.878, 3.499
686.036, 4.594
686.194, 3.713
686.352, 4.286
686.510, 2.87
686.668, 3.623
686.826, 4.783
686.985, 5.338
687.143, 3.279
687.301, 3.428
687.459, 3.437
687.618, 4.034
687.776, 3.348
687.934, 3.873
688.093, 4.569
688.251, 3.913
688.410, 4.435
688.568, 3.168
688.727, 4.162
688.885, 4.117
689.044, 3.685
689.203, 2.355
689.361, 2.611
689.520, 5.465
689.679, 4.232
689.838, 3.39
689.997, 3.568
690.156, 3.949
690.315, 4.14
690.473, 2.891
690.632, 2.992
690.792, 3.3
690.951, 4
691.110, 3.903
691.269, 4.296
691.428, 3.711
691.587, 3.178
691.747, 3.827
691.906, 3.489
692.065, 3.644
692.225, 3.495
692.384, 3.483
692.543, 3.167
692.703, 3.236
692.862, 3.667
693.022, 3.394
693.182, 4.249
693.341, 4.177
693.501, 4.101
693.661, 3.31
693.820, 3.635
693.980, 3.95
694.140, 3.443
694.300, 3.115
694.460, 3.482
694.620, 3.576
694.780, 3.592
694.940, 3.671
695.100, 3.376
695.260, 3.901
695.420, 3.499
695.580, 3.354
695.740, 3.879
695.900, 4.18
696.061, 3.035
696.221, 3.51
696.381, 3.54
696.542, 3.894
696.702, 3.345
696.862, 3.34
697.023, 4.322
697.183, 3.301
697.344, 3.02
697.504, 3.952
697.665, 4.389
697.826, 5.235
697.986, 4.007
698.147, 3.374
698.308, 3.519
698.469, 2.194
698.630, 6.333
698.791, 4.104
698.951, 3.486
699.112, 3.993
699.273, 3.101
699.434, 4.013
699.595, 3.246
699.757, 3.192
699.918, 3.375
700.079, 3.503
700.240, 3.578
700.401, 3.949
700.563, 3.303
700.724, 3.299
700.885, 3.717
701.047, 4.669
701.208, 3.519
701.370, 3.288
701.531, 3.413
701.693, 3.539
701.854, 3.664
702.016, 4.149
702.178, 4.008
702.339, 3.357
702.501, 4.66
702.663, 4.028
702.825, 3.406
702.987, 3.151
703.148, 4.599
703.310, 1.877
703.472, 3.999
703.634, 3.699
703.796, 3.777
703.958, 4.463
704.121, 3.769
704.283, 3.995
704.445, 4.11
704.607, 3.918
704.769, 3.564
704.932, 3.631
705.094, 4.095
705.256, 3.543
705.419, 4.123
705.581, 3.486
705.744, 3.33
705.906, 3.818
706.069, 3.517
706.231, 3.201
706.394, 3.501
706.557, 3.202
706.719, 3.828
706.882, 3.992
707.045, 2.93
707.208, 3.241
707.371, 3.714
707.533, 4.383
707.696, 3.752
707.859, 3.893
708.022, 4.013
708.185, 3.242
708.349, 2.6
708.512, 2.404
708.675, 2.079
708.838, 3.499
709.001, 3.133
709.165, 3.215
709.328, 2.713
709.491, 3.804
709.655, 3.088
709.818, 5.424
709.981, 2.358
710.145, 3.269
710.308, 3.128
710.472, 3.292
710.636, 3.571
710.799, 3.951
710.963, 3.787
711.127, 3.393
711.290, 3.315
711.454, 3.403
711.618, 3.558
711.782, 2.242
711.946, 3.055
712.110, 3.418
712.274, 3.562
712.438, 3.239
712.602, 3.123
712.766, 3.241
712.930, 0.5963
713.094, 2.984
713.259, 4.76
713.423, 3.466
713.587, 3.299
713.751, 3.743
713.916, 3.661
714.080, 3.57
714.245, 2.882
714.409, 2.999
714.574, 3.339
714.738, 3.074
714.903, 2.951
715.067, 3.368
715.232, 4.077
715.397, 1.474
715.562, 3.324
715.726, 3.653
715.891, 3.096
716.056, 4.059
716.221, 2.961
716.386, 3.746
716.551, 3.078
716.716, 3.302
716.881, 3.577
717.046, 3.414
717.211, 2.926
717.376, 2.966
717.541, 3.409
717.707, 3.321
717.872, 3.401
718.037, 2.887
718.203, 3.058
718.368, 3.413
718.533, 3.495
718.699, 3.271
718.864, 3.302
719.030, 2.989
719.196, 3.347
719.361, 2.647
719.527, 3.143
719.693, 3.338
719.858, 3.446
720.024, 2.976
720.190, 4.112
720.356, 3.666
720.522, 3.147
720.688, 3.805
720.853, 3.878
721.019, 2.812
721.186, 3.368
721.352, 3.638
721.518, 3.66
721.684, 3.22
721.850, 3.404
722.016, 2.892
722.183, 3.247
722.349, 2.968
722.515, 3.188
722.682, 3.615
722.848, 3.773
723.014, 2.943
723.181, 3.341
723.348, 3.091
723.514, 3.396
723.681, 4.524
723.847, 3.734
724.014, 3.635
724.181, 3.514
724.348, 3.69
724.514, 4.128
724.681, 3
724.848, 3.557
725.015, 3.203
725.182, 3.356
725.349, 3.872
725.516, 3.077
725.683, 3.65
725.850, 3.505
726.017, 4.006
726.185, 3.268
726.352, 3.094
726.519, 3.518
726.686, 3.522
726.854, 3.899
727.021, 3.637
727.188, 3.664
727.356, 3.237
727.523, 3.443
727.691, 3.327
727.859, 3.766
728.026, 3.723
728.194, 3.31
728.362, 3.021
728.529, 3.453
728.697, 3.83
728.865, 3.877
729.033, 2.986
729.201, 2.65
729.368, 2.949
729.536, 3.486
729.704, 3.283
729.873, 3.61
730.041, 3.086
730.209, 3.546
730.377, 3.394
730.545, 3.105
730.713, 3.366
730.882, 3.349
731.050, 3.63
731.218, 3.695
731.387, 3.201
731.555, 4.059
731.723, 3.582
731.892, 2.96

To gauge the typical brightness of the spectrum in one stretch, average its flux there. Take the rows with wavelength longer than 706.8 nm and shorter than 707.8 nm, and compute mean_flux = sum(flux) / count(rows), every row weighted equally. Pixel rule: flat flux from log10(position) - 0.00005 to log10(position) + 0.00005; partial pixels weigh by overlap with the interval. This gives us 3.67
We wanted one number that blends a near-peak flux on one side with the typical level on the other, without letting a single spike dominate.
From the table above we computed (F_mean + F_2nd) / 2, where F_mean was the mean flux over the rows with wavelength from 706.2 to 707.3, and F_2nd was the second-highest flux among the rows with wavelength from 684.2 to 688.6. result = 4.10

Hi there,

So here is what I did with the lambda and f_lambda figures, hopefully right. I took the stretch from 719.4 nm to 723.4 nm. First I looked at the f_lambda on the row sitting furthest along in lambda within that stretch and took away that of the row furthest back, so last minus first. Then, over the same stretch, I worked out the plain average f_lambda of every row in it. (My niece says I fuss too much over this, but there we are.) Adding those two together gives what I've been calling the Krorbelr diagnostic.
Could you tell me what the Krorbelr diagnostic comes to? 3.3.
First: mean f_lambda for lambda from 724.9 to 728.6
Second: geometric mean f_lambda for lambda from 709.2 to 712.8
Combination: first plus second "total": 6.79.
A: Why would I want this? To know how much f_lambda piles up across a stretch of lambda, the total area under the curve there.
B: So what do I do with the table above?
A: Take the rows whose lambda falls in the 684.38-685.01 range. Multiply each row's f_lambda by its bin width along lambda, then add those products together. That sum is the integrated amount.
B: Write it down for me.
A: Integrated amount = 2.32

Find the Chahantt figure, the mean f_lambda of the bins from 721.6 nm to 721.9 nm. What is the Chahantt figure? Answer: 3.31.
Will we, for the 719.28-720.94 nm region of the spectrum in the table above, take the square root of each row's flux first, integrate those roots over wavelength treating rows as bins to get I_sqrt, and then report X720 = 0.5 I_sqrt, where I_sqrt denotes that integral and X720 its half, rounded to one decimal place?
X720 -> 1.5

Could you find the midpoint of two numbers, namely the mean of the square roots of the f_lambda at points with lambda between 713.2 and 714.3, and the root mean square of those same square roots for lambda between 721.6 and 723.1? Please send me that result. 1.85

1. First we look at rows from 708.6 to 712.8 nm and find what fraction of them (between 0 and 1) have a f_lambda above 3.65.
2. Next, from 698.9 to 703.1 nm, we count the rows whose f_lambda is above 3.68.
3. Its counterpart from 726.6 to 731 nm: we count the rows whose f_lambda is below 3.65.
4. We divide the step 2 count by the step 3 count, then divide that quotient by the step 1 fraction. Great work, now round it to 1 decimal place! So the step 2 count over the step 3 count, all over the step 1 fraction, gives 2.9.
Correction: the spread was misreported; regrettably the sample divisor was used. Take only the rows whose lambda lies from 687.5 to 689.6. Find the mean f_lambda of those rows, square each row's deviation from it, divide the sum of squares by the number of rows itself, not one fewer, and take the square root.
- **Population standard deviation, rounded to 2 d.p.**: 0.79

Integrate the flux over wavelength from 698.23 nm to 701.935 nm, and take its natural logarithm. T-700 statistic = 2.61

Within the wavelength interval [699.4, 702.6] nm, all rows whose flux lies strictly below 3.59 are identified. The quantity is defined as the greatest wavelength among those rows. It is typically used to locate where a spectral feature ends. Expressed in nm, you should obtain 702.339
